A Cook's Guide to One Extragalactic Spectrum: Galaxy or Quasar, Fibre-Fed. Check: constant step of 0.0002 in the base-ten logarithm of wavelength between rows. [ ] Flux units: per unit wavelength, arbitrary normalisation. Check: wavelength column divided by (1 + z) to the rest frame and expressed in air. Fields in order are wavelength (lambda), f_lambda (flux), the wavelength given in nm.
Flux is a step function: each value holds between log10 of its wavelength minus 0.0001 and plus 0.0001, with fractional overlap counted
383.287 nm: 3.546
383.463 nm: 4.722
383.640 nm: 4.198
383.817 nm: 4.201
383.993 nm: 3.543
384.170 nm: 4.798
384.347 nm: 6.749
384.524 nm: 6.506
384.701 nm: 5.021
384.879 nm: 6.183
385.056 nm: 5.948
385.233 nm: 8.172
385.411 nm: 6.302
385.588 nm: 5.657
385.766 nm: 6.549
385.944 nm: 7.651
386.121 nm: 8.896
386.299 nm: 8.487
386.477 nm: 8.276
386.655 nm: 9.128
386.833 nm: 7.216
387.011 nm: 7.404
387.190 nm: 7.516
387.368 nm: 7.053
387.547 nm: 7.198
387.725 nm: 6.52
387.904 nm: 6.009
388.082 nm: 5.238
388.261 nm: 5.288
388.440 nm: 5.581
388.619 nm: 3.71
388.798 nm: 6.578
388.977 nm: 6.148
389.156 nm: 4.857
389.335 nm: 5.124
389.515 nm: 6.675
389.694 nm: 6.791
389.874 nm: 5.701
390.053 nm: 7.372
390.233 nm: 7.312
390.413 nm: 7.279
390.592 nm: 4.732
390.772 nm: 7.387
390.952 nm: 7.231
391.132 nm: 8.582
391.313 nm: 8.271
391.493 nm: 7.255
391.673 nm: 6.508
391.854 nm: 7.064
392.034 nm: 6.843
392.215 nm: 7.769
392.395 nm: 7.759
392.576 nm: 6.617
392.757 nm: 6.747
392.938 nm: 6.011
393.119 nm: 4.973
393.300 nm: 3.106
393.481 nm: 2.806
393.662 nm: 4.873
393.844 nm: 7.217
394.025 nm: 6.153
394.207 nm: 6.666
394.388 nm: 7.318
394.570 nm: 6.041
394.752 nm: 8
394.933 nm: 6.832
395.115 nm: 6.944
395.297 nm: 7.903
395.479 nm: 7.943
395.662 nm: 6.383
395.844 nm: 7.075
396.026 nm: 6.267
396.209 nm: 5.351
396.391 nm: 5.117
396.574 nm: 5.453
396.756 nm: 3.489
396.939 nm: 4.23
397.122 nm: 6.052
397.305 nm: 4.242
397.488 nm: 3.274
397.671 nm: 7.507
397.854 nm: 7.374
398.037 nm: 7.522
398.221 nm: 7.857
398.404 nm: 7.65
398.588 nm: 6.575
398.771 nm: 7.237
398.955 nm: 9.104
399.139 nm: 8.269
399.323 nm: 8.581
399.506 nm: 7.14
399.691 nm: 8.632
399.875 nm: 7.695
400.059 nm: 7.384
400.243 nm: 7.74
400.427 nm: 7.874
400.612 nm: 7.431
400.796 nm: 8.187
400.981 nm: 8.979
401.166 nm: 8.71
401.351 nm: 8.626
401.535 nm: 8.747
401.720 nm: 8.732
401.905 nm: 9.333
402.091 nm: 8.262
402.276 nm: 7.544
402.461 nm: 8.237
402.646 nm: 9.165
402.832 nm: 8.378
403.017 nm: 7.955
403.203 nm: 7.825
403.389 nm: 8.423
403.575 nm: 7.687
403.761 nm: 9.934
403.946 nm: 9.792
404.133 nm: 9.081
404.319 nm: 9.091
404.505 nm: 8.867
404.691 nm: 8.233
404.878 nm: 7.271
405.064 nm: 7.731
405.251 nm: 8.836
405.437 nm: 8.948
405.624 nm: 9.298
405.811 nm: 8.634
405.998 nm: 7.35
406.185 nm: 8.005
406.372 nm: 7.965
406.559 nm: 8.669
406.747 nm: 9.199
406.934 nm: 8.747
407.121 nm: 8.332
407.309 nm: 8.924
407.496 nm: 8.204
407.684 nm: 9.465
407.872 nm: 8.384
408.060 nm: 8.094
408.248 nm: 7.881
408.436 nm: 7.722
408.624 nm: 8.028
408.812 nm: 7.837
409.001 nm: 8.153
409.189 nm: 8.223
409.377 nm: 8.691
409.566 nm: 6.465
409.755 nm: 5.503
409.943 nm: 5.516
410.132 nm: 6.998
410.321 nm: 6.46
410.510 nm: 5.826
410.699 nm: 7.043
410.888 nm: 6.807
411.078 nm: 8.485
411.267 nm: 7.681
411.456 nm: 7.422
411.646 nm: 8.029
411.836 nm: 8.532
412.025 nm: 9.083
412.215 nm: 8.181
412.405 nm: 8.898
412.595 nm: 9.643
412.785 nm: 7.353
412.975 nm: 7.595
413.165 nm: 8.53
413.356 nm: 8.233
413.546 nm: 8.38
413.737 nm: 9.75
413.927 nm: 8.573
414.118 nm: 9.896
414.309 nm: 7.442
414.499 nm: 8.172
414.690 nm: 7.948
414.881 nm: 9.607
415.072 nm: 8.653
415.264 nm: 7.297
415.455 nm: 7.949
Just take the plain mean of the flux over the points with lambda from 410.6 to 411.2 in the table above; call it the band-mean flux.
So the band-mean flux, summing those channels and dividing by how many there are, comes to 7.4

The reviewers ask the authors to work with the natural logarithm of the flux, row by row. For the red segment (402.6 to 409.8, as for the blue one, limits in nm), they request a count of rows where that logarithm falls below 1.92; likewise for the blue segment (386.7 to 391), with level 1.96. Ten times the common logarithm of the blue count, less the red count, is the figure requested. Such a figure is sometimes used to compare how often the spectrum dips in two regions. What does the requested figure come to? 10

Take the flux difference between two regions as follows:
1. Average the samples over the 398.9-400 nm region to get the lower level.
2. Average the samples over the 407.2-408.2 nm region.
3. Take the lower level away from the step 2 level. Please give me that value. 0.4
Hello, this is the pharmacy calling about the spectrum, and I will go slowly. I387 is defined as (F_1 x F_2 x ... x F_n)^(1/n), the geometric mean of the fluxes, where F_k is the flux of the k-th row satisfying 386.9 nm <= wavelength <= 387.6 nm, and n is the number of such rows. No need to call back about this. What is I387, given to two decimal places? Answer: 7.29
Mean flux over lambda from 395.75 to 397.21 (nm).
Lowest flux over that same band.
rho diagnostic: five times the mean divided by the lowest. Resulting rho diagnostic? 7.7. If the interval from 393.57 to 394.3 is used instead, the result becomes 6.4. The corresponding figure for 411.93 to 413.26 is 5.8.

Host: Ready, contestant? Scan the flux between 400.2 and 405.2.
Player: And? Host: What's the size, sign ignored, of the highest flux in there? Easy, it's 9.9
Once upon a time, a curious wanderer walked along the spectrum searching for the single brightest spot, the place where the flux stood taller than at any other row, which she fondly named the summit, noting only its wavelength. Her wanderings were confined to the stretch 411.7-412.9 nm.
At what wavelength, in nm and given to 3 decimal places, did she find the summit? 412.595 nm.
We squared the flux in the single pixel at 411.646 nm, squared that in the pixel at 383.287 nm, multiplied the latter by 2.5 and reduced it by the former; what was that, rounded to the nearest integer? -33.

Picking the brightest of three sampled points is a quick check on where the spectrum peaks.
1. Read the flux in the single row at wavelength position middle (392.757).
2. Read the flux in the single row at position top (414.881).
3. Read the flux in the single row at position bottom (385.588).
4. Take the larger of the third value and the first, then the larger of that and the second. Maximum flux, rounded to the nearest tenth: 9.6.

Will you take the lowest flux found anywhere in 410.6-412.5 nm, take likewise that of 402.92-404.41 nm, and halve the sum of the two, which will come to 7.2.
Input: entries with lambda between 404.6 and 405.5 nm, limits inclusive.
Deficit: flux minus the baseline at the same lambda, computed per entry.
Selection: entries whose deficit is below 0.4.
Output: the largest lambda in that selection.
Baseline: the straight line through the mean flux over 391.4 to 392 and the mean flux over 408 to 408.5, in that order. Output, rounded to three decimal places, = 405.064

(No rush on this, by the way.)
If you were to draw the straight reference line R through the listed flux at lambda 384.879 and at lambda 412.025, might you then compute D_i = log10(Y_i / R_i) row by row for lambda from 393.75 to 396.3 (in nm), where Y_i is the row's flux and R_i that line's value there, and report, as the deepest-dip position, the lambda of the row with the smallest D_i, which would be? 396.209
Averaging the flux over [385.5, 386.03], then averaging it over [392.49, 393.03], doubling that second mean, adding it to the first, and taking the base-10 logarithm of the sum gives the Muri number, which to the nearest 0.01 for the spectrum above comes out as 1.29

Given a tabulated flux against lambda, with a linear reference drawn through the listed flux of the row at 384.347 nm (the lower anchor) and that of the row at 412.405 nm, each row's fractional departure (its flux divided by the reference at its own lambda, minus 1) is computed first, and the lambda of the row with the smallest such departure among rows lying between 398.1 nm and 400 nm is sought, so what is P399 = 398.588 nm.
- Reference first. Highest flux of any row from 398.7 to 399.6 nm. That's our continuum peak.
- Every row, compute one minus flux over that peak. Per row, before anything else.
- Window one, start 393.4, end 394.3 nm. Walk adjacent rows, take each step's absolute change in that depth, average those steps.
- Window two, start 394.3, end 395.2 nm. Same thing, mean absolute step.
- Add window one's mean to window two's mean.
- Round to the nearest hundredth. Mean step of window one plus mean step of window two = 0.29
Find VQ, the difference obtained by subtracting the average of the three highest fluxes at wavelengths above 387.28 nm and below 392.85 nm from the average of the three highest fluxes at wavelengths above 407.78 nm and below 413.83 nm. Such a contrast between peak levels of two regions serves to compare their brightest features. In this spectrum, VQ 1.3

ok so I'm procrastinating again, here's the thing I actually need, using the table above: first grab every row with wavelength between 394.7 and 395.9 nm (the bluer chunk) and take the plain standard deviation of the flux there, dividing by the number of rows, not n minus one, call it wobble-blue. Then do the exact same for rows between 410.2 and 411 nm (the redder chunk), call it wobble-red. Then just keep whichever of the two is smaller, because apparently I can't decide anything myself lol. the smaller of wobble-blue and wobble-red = 0.458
